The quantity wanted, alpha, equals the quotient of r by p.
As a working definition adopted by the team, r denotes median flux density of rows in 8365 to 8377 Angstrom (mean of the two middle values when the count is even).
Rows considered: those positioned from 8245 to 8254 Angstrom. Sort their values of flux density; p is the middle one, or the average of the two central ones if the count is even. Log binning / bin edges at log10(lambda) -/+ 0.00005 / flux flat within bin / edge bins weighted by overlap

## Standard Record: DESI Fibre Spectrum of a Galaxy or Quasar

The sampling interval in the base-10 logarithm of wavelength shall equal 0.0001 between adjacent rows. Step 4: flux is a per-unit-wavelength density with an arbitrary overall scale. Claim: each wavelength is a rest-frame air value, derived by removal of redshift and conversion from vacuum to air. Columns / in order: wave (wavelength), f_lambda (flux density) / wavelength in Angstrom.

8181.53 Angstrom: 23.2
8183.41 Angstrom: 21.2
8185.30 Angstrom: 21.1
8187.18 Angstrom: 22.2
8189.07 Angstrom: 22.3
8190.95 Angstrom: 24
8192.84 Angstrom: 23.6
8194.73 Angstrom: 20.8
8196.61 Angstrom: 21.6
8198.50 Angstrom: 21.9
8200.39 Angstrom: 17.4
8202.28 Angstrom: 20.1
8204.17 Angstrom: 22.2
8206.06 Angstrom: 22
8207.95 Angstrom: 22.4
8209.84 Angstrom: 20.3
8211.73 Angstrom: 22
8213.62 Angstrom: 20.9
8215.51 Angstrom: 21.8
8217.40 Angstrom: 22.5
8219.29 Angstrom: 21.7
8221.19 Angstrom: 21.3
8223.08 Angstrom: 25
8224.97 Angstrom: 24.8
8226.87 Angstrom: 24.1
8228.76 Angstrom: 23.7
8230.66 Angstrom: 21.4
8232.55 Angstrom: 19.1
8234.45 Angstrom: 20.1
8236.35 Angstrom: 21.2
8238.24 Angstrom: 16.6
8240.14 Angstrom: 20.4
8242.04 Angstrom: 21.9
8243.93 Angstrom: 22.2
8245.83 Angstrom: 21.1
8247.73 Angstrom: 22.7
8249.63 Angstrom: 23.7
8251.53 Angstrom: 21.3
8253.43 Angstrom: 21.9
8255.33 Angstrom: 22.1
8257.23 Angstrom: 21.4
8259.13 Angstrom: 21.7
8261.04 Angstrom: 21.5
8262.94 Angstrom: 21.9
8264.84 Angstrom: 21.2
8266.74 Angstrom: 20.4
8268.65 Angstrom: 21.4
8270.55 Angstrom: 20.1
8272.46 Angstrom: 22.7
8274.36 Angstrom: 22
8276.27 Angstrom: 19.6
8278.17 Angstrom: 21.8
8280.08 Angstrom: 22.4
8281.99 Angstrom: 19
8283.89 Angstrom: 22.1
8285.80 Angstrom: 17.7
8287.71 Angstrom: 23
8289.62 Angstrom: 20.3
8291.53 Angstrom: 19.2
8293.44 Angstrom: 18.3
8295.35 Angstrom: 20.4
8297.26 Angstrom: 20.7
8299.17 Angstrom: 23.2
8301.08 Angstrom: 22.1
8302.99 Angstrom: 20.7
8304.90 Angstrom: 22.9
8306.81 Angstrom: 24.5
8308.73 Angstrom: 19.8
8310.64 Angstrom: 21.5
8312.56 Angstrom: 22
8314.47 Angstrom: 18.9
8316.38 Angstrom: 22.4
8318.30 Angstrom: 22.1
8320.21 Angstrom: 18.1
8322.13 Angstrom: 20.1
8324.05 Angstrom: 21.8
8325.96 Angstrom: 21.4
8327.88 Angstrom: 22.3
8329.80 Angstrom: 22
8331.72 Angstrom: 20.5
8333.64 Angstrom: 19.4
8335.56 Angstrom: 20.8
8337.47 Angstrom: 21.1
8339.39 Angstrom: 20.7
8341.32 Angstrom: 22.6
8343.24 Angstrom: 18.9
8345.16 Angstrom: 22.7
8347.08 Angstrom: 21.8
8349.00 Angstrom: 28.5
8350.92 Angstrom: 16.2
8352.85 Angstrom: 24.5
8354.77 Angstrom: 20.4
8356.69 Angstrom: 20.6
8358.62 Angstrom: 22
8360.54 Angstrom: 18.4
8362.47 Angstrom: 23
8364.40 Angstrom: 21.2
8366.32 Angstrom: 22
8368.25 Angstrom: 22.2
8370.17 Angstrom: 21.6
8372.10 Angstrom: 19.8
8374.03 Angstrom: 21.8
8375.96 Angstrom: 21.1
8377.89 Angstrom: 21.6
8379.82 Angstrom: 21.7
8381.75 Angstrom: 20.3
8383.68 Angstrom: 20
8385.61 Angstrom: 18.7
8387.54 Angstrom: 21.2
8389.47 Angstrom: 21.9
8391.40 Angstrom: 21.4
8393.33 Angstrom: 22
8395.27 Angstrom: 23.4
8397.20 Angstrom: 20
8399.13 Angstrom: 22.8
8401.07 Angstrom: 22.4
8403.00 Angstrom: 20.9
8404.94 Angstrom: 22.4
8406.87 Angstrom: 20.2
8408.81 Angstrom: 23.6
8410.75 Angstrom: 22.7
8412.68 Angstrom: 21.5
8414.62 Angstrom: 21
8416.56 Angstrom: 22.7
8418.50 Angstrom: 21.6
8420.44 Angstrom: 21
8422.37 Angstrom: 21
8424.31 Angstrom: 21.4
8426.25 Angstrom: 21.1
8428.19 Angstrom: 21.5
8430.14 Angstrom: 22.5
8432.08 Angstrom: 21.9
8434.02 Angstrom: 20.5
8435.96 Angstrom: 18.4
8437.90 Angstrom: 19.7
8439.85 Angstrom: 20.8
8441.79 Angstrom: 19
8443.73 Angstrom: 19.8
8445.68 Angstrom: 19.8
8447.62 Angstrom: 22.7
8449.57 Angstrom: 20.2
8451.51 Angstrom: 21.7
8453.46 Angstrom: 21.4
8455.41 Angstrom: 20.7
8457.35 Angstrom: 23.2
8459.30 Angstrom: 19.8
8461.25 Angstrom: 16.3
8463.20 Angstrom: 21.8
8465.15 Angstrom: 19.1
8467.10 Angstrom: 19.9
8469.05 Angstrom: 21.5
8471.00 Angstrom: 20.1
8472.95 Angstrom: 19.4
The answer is 0.99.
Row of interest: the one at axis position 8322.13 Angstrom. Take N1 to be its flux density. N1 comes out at 20.1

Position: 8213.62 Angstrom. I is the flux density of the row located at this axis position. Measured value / 20.9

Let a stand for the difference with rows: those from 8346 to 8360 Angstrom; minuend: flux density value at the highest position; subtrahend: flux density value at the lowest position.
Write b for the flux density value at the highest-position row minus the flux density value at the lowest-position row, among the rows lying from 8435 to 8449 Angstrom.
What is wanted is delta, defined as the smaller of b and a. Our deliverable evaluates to 0.2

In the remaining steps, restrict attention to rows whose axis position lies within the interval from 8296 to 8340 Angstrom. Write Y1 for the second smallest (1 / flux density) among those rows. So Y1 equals 0.0431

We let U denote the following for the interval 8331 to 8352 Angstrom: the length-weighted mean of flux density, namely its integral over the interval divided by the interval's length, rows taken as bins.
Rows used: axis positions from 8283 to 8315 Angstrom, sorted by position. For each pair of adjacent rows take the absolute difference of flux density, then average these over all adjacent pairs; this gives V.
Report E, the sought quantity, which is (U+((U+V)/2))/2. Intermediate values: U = 21.2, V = 2.2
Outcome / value 16.5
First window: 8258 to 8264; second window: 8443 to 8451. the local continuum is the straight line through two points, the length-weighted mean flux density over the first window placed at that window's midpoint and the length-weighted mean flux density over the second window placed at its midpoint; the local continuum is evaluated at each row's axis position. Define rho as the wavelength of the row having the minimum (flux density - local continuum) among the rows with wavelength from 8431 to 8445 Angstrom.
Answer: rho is 8435.96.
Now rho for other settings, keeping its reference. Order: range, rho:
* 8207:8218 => 8209.84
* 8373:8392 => 8385.61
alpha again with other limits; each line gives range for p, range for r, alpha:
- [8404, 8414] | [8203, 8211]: 0.99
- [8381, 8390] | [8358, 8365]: 1.06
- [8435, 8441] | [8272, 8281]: 1.12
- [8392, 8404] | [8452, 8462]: 0.93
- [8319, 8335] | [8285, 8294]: 0.92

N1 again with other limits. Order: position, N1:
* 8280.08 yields 22.4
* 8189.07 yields 22.3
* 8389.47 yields 21.9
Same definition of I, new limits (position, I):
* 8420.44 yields 21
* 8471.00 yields 20.1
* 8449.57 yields 20.2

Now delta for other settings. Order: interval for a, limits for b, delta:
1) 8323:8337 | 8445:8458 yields -1.0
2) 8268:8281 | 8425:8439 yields -1.4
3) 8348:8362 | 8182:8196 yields -10.1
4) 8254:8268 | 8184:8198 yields -1.7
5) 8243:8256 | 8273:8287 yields -4.3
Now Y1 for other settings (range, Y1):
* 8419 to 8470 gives 0.0441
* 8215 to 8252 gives 0.0403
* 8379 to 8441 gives 0.0427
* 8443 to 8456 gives 0.0461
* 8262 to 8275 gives 0.0455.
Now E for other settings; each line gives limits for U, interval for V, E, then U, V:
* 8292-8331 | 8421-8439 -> 16.2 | 21.2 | 0.9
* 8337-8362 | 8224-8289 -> 16.5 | 21.4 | 1.7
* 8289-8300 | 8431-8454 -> 15.6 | 20.3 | 1.4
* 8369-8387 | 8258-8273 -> 15.8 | 20.8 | 1.0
